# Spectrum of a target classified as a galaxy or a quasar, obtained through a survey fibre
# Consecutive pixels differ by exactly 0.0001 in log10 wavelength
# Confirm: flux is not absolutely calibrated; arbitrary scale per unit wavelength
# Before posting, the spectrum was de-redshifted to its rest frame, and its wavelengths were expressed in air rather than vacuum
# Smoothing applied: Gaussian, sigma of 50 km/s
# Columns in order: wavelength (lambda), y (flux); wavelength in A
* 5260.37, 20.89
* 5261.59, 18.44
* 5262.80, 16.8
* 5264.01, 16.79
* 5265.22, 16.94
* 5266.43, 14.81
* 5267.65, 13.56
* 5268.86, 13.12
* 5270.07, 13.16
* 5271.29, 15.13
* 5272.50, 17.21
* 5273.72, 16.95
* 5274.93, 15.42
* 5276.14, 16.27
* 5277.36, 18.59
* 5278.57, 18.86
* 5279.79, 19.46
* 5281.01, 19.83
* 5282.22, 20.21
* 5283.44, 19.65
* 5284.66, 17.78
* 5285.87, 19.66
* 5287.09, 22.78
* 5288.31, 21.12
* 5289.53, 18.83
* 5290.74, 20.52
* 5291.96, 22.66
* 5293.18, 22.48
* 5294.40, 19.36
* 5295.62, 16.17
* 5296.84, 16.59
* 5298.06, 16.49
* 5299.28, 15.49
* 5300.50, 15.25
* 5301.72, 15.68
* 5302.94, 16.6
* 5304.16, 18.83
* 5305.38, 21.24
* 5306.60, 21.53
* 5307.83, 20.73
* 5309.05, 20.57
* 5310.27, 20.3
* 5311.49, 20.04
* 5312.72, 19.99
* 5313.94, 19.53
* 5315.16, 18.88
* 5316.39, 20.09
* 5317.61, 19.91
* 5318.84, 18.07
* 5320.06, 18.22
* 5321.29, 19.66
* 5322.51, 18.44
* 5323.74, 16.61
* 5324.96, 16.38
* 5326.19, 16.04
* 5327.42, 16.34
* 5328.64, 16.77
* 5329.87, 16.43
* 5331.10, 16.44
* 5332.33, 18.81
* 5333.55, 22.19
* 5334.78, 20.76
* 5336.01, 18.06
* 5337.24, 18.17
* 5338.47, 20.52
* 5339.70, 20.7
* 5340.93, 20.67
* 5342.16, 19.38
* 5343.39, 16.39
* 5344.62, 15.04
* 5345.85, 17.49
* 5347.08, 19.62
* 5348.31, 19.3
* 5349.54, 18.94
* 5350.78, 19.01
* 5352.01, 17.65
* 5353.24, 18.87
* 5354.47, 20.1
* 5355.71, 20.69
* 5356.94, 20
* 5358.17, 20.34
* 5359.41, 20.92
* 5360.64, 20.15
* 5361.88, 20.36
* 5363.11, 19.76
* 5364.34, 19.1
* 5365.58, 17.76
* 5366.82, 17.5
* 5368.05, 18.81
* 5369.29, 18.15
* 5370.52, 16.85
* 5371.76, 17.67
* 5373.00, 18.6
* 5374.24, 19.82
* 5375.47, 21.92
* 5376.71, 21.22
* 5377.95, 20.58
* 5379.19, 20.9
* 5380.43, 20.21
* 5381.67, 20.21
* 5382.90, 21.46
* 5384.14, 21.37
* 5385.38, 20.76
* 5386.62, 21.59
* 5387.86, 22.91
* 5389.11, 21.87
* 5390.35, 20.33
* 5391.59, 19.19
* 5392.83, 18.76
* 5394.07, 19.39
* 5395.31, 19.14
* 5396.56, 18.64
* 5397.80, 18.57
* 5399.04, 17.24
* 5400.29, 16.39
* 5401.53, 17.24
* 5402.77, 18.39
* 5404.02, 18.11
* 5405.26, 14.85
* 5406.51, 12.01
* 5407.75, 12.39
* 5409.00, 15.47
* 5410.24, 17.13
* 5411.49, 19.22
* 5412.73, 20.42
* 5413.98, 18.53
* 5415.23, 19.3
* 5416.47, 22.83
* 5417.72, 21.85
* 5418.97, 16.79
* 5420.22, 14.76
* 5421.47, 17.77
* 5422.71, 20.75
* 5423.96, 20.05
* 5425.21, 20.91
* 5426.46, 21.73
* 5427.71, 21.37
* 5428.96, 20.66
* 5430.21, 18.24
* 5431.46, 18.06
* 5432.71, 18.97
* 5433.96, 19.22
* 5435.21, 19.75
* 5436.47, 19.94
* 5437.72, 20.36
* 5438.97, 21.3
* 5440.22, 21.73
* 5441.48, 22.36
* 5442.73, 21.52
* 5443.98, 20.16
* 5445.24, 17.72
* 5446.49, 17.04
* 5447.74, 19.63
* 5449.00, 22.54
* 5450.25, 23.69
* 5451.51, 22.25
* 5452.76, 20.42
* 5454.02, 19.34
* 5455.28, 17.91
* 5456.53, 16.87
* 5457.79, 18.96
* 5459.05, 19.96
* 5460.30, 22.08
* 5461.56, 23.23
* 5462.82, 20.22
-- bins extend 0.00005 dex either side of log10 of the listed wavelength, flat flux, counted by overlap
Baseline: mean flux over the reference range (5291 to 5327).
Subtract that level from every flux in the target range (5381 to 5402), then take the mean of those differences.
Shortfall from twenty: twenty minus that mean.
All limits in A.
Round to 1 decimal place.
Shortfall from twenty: 19.0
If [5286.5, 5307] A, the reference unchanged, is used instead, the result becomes 19.8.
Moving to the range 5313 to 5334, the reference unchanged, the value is 20.5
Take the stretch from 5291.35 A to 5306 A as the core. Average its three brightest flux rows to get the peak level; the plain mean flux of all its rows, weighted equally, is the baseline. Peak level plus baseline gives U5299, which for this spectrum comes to 40.2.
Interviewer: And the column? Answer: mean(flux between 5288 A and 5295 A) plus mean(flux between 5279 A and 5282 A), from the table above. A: 40.5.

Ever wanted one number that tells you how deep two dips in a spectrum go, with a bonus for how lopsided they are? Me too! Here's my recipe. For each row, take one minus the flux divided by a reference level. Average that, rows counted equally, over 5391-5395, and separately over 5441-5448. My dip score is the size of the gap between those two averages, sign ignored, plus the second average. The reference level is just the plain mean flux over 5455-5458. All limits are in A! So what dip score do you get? -0.07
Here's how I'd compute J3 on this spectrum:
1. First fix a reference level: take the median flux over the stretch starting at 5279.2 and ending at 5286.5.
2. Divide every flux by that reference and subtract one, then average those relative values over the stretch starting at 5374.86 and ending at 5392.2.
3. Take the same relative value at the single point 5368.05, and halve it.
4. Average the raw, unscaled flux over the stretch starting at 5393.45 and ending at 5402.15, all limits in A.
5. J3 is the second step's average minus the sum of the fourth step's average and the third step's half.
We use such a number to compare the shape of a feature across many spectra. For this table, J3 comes -18.0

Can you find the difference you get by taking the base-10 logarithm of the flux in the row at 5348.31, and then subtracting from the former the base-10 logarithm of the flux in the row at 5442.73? -0.05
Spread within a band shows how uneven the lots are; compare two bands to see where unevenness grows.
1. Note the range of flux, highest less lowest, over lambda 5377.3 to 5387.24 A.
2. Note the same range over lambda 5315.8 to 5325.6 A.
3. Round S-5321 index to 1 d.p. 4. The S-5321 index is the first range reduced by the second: -2.3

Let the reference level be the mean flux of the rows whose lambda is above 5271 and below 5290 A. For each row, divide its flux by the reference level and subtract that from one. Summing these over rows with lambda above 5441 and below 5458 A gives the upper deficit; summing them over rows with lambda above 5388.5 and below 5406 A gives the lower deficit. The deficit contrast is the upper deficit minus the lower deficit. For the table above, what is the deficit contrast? -1.2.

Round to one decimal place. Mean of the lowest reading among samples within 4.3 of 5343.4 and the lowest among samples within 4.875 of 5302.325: 15.1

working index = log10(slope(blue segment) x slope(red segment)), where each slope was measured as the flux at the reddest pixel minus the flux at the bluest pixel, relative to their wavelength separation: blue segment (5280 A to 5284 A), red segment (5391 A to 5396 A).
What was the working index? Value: -3.0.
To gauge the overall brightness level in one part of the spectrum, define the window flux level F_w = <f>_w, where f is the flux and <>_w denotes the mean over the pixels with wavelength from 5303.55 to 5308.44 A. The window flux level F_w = 20.6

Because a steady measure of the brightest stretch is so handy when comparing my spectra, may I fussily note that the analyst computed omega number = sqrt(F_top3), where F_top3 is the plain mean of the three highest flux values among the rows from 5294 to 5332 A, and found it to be 4.60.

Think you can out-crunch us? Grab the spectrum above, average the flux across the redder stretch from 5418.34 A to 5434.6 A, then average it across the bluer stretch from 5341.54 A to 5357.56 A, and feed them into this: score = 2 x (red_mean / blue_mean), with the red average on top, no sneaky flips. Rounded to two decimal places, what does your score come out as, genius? 2.06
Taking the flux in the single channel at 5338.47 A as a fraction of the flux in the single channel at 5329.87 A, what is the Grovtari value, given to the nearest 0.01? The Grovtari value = 1.25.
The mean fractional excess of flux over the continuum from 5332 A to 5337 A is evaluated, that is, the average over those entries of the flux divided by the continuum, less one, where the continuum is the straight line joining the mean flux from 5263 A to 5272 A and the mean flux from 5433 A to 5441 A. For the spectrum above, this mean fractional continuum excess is 0.17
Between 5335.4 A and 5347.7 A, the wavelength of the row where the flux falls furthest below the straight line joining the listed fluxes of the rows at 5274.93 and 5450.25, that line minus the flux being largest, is 5344.62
